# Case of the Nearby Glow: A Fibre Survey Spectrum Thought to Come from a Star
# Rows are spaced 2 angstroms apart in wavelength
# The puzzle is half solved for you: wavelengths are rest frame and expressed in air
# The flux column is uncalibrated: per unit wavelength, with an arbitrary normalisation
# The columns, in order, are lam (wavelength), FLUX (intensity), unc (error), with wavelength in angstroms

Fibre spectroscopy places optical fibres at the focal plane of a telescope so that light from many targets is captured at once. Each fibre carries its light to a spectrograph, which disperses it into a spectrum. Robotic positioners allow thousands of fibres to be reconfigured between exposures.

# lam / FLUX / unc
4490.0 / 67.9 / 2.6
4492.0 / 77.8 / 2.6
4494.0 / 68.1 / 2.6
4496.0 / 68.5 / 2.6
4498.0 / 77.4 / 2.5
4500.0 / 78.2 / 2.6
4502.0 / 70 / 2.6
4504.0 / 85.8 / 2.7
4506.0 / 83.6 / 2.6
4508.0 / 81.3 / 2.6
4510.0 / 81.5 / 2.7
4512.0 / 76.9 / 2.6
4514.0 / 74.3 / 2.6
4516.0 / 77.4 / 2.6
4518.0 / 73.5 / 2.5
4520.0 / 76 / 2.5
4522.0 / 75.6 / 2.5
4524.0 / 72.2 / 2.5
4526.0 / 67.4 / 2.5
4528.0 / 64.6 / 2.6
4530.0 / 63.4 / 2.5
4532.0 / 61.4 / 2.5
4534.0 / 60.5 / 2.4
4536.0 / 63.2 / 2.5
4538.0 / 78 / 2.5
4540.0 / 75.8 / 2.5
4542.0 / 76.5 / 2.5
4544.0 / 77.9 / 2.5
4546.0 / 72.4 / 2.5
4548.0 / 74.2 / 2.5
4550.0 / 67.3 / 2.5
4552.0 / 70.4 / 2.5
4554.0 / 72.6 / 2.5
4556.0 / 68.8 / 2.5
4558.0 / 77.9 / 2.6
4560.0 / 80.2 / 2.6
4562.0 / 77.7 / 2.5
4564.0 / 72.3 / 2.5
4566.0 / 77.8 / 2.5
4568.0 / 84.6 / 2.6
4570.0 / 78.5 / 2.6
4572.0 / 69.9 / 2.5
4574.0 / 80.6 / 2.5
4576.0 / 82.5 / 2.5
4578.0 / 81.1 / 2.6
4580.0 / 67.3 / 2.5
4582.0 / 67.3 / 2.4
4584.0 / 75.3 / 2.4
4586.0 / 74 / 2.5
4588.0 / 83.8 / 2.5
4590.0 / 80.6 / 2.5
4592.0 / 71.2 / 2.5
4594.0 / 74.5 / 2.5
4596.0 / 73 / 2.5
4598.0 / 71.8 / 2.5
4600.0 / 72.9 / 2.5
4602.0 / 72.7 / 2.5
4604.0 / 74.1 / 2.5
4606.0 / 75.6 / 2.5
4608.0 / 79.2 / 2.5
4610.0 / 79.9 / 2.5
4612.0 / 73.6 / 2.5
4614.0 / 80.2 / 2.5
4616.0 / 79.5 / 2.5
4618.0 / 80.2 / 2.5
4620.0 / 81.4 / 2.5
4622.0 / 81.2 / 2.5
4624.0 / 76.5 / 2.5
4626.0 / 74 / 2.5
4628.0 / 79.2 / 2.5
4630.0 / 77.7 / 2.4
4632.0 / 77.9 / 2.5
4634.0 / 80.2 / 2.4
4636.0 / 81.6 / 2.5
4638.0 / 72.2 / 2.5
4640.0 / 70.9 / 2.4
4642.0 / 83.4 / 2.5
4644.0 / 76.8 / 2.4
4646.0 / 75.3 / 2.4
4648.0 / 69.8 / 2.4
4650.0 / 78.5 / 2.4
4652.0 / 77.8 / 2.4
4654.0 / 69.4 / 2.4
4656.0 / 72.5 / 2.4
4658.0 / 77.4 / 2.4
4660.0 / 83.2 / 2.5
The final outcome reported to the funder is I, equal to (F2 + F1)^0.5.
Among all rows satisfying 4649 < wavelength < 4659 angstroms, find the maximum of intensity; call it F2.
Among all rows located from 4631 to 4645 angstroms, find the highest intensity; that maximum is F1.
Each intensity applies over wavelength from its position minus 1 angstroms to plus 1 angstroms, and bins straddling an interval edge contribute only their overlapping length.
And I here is 12.7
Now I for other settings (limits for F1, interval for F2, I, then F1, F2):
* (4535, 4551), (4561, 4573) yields 12.8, 78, 84.6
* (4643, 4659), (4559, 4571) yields 12.8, 78.5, 84.6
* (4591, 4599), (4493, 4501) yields 12.4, 74.5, 78.2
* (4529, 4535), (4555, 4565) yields 12.0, 63.4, 80.2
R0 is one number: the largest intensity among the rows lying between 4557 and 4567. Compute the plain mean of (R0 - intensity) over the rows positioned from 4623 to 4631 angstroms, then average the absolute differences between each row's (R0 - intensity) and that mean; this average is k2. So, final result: 1.6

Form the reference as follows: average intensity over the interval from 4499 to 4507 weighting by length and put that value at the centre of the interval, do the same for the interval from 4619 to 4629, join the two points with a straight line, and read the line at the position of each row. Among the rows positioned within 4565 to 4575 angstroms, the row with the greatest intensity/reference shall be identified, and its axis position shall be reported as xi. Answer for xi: 4568.0 angstroms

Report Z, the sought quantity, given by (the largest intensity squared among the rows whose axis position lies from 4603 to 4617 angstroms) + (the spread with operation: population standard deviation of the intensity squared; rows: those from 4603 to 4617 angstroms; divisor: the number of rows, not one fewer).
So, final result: 6845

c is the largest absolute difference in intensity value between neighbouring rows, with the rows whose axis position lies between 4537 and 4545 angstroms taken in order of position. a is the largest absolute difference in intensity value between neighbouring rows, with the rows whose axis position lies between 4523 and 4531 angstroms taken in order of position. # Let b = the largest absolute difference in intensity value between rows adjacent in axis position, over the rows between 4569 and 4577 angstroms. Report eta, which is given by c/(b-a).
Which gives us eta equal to 0.4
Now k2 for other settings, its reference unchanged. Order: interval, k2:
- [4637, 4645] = 4.3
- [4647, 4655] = 4.3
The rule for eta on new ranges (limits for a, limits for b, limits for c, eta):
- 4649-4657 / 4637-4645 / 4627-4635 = 0.6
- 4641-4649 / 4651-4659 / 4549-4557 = 2.1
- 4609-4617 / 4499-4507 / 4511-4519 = 0.4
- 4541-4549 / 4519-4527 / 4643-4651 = -12.4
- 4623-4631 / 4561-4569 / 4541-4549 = 3.4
